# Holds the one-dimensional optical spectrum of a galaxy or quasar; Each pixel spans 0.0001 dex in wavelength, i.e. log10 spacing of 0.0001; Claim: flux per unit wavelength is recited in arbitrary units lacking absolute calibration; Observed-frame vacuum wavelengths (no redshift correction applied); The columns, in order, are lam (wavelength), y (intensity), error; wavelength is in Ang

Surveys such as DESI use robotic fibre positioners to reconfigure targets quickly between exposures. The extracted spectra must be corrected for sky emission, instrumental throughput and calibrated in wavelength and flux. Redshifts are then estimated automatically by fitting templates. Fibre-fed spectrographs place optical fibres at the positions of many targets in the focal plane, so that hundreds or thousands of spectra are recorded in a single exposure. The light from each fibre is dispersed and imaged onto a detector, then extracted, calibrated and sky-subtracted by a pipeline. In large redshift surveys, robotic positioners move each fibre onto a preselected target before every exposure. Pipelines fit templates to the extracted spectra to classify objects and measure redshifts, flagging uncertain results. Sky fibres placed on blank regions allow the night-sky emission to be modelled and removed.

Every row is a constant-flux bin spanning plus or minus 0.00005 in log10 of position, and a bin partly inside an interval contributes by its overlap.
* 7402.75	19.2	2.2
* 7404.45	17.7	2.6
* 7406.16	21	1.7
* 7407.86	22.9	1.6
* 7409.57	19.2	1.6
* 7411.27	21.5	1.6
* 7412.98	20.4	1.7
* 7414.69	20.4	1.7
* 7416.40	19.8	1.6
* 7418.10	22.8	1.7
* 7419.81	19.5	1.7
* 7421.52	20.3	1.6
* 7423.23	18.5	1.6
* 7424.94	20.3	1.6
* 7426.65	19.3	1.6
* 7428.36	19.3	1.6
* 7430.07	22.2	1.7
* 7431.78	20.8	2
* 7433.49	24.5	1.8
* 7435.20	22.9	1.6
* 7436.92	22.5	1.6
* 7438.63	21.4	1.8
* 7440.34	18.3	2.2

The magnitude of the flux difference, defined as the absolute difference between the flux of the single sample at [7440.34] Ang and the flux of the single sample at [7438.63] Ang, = 3.1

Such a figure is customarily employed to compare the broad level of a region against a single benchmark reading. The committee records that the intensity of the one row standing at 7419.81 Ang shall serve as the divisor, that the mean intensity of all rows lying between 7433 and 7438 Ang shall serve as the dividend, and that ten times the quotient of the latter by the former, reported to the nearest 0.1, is 11.9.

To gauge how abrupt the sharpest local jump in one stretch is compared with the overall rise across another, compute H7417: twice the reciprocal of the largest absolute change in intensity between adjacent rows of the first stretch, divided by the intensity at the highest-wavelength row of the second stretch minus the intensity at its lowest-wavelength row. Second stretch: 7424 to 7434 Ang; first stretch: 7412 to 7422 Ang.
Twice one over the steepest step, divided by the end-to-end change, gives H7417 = 0.14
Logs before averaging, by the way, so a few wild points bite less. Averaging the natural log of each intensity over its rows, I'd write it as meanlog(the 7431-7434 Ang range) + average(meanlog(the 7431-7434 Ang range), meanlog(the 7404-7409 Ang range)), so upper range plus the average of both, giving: 6.18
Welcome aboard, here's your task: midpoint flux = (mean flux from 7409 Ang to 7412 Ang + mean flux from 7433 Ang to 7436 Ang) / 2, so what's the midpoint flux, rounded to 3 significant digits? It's 22.0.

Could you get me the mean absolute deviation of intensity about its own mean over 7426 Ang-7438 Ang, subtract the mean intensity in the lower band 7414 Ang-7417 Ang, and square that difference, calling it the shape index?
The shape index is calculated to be 343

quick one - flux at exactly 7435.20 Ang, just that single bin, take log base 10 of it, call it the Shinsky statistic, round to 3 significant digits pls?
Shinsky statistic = 1.36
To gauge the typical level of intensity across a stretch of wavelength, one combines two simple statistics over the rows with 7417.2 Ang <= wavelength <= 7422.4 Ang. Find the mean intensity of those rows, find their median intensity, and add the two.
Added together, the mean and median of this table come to 41.2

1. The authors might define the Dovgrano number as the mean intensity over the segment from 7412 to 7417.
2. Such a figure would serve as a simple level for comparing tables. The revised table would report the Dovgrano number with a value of 20.2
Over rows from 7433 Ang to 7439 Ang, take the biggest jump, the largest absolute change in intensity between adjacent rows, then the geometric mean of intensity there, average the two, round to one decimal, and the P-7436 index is 12.2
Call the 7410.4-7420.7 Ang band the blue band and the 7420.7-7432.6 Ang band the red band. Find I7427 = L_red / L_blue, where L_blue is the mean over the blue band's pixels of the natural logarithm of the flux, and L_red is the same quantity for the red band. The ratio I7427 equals 0.99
